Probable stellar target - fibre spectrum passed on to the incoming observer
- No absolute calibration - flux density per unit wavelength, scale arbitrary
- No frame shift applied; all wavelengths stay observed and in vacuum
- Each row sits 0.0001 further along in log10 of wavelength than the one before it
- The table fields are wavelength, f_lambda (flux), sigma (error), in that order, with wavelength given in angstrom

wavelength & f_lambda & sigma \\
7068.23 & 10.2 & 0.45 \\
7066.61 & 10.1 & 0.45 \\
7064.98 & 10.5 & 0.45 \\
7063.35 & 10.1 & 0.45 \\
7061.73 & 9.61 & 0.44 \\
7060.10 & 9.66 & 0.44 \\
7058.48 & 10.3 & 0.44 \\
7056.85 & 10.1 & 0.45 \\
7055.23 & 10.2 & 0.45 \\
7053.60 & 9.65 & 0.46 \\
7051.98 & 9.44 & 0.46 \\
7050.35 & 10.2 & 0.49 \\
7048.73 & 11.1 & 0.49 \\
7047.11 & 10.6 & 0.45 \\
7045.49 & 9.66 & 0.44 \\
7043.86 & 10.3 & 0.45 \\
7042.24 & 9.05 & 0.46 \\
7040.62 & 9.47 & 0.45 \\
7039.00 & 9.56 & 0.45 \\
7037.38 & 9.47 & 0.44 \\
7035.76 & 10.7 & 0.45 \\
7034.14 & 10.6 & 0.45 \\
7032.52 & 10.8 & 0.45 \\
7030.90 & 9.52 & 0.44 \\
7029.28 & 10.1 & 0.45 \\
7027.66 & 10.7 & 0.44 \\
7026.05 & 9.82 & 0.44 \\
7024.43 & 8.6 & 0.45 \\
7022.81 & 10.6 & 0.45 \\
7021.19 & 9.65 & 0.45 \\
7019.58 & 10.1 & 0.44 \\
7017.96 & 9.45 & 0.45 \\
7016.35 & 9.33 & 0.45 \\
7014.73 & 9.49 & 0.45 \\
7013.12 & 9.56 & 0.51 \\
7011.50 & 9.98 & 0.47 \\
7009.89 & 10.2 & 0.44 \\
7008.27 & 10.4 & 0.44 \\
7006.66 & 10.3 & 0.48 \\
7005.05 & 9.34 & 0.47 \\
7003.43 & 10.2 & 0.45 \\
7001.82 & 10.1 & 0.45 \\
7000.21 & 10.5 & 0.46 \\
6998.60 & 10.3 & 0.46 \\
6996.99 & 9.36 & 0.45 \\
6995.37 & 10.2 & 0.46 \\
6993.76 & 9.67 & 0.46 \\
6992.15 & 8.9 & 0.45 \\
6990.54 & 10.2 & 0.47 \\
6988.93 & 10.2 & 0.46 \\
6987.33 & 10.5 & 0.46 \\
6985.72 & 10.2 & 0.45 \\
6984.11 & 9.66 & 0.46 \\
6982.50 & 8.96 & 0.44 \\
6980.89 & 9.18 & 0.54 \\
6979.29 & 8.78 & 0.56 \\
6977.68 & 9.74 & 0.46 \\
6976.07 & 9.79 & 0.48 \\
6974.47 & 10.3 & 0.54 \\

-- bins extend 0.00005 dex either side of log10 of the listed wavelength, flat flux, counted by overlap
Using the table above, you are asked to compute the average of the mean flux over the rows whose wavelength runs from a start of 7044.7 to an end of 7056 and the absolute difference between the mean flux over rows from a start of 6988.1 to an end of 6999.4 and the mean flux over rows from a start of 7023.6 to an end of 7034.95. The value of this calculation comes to 5.15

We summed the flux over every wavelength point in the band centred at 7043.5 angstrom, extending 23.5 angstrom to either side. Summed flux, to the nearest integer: 290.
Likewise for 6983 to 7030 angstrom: 288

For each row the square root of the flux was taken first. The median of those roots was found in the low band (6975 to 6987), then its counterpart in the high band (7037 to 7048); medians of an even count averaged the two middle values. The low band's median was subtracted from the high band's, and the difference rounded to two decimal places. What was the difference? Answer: -0.02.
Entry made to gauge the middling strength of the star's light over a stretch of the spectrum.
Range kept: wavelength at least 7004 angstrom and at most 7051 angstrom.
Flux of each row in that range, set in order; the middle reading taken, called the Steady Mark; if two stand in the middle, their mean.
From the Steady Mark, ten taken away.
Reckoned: -0.02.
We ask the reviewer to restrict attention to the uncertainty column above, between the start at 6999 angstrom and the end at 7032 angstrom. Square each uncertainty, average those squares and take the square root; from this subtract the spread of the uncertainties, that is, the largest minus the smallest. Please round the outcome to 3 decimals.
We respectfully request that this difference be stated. 0.384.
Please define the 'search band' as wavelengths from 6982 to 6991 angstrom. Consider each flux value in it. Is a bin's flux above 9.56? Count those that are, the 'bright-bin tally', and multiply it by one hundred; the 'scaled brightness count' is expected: 500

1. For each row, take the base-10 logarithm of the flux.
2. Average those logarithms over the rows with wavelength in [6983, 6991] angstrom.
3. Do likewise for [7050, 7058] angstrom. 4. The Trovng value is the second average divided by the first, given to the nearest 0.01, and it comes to 0.99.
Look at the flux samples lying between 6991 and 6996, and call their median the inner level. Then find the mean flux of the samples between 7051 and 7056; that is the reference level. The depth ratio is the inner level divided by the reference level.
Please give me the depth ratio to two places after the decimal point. 0.99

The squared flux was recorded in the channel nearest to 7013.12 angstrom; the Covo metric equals 91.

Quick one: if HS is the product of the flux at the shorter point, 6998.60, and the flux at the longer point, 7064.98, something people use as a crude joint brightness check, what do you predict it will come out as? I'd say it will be 108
